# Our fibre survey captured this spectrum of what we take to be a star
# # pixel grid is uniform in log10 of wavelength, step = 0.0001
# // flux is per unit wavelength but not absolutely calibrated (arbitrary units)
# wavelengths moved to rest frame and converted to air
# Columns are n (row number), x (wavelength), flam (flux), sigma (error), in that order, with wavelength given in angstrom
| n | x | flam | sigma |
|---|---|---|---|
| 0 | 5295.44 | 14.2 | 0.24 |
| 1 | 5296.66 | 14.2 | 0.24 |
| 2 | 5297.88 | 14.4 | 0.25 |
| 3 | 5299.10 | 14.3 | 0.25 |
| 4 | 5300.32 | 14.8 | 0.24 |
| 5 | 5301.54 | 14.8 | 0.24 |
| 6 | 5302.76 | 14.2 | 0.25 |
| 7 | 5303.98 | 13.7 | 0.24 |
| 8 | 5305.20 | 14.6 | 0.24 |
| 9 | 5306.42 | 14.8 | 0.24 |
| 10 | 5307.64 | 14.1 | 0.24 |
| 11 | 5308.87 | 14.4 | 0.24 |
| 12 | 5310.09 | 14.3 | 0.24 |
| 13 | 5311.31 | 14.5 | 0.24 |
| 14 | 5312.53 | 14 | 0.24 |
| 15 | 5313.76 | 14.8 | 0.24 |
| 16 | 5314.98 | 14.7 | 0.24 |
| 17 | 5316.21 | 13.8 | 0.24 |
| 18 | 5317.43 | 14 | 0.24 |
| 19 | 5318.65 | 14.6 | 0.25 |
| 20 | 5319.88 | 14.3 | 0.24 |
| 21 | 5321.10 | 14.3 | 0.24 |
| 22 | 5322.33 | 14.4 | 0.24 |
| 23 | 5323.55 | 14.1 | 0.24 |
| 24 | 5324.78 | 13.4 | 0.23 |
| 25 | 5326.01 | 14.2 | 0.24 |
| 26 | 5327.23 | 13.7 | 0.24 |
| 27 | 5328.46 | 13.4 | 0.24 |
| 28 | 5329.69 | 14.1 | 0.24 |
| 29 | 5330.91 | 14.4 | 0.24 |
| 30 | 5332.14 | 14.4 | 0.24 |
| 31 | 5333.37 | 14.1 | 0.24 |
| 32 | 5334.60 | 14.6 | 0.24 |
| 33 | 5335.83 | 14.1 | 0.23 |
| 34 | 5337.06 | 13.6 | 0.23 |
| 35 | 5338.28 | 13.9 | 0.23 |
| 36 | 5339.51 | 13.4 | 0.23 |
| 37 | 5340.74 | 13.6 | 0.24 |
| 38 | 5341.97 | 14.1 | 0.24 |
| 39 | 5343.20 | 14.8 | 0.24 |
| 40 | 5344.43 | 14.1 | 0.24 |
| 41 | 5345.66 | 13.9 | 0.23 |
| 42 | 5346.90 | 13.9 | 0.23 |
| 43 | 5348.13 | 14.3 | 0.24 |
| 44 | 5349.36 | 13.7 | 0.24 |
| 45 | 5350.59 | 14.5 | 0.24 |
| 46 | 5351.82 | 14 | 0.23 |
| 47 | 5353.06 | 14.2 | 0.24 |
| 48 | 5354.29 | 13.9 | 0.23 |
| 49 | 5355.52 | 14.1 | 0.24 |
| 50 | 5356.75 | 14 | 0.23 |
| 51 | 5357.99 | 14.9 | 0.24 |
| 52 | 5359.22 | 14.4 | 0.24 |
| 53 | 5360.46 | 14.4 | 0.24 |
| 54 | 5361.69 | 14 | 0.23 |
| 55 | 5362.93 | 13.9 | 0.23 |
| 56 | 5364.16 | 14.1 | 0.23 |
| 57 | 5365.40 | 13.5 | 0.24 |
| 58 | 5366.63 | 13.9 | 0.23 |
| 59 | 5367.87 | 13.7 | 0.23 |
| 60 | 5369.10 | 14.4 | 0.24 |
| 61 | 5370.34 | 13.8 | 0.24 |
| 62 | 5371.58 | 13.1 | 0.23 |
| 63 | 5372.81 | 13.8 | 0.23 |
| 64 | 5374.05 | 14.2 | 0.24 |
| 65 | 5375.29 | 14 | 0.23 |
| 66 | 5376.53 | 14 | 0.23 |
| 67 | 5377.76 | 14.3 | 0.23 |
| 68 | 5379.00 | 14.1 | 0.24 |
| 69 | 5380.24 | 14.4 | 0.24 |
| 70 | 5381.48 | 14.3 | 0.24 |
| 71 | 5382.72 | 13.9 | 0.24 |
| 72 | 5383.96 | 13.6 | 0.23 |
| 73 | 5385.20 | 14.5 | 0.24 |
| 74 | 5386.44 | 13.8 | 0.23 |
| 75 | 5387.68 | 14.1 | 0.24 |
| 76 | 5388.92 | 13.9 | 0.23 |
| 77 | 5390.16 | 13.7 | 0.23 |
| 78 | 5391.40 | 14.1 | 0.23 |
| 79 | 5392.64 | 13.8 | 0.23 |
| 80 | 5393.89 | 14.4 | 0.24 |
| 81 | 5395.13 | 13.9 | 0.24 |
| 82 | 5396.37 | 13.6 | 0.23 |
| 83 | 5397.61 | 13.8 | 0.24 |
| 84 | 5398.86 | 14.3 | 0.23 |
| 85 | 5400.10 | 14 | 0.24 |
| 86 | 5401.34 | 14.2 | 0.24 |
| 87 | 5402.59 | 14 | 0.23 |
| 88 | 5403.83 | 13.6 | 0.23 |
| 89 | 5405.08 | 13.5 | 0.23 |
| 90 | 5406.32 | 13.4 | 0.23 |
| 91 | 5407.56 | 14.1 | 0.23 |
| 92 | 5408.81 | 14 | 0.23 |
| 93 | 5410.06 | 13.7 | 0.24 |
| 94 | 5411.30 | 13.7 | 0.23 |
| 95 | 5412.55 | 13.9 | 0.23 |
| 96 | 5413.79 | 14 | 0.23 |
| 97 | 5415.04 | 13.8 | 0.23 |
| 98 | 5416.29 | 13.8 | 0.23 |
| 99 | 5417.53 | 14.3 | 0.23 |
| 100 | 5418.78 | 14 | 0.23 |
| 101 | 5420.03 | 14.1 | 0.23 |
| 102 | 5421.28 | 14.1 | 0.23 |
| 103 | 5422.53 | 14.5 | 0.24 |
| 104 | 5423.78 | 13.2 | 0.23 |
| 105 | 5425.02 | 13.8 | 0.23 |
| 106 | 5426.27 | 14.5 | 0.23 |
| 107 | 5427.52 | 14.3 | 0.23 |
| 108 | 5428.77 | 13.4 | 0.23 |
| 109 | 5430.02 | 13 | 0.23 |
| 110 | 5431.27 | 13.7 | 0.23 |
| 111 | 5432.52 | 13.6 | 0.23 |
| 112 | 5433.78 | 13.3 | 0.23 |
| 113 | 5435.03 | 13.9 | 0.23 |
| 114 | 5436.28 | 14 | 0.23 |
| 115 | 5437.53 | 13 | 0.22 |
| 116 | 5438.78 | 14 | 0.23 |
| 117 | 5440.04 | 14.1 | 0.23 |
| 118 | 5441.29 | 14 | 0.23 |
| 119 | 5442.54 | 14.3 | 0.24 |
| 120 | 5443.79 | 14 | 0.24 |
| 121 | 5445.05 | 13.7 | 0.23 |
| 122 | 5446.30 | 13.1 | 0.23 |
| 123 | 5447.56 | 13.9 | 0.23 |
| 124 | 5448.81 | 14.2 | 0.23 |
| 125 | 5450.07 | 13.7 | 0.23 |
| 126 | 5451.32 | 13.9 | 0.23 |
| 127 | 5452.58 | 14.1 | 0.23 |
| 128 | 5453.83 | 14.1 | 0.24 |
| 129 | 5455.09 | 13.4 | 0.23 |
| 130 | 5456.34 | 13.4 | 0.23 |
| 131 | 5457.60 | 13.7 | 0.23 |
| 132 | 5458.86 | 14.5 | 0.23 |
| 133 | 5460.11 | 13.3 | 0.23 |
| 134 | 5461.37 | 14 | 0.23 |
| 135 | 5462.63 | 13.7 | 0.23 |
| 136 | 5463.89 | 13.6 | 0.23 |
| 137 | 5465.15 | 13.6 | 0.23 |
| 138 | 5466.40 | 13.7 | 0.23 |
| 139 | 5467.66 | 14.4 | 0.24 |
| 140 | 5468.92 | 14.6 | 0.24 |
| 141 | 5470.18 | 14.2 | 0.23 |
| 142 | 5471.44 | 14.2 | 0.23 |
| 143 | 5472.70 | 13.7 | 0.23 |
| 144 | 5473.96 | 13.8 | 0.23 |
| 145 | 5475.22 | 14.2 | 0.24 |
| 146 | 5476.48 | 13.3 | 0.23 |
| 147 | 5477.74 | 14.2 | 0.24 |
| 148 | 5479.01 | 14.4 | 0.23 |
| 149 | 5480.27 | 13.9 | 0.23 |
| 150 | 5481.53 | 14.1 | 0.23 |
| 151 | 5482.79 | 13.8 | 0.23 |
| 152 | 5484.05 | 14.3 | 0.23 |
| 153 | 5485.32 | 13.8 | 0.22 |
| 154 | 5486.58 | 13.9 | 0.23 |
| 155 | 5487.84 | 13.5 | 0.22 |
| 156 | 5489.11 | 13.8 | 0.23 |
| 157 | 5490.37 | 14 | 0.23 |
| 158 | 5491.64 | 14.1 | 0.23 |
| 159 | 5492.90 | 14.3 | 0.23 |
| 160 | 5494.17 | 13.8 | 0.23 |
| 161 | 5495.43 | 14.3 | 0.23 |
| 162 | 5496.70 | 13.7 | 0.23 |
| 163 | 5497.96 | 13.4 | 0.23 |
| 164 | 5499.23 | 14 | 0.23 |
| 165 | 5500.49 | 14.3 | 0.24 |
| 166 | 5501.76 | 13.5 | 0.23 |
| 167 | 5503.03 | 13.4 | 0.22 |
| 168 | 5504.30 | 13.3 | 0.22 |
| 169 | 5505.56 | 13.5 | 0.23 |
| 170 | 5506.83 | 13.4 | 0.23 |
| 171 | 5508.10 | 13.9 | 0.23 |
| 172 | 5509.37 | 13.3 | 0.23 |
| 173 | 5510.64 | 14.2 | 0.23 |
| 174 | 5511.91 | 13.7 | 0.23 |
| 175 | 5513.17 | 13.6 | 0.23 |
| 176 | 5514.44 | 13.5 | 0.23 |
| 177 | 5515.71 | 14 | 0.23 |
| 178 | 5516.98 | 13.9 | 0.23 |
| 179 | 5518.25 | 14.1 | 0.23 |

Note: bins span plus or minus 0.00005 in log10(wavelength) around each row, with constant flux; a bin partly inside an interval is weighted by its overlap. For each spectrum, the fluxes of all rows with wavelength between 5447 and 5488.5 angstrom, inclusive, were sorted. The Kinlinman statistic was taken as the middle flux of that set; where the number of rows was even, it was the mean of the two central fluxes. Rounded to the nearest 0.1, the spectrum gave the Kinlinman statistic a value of 13.9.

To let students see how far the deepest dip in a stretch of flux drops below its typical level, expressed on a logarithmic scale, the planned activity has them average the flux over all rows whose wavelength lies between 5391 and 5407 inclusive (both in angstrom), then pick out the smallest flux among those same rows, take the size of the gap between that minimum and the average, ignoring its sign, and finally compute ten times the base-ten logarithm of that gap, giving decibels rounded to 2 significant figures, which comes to -3.1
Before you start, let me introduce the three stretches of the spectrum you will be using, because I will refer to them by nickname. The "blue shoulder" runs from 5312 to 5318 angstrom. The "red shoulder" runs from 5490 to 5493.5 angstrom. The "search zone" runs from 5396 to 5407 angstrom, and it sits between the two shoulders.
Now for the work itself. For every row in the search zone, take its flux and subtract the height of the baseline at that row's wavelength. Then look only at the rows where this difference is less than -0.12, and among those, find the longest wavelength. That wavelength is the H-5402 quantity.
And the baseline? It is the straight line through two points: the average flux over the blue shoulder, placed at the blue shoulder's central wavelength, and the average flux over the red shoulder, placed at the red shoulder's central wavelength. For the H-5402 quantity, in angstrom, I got 5406.32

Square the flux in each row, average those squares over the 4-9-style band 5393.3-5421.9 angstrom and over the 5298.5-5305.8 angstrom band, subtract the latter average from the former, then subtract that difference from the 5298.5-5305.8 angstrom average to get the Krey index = 221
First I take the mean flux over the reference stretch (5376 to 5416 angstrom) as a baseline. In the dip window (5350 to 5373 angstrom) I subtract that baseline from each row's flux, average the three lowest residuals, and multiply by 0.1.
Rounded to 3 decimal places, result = -0.052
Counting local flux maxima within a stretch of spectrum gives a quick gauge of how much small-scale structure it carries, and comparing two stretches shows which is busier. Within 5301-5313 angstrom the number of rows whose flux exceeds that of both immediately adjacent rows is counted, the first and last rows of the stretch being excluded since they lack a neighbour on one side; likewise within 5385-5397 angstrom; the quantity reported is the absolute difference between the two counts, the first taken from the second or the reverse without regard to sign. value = 0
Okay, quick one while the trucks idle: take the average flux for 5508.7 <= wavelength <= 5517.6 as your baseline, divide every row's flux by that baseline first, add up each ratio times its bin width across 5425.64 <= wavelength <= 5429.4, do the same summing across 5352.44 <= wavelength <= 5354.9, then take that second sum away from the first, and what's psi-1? 1.3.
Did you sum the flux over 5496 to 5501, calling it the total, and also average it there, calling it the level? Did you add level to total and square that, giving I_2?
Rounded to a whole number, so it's 4796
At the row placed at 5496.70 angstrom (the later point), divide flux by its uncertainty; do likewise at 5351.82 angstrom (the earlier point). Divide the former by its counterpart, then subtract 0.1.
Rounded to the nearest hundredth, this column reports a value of 0.88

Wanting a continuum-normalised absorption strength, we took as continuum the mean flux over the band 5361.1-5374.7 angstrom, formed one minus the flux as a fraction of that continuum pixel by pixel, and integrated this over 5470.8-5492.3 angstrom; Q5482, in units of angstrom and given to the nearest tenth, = -0.1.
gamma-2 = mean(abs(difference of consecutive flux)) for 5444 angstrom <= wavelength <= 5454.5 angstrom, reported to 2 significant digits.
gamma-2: 0.37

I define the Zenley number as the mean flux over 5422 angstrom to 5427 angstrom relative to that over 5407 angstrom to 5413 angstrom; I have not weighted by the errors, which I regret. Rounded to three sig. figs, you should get 1.01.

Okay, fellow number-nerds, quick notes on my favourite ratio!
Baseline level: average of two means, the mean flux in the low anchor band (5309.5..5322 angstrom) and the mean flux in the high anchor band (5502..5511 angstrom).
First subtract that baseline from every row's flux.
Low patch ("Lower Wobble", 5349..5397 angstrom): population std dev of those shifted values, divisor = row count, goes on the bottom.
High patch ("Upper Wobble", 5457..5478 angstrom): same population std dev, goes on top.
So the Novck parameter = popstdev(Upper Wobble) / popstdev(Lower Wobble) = 1.17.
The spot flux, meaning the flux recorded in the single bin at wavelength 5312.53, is 14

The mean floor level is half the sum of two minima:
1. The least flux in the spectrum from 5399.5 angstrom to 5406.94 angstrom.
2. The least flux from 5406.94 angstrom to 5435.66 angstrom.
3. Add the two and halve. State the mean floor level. 13.2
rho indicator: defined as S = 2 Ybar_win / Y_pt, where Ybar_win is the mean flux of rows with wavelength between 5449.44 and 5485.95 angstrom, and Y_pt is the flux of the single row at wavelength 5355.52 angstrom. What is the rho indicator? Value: 1.97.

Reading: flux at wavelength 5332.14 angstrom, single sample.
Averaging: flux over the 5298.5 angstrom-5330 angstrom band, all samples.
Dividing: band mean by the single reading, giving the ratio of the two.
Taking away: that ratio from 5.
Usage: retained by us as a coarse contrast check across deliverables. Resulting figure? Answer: 4.01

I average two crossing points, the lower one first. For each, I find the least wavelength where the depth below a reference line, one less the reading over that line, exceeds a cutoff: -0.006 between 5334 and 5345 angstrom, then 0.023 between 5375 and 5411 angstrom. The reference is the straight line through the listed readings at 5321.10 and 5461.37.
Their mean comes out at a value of 5359.9 angstrom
